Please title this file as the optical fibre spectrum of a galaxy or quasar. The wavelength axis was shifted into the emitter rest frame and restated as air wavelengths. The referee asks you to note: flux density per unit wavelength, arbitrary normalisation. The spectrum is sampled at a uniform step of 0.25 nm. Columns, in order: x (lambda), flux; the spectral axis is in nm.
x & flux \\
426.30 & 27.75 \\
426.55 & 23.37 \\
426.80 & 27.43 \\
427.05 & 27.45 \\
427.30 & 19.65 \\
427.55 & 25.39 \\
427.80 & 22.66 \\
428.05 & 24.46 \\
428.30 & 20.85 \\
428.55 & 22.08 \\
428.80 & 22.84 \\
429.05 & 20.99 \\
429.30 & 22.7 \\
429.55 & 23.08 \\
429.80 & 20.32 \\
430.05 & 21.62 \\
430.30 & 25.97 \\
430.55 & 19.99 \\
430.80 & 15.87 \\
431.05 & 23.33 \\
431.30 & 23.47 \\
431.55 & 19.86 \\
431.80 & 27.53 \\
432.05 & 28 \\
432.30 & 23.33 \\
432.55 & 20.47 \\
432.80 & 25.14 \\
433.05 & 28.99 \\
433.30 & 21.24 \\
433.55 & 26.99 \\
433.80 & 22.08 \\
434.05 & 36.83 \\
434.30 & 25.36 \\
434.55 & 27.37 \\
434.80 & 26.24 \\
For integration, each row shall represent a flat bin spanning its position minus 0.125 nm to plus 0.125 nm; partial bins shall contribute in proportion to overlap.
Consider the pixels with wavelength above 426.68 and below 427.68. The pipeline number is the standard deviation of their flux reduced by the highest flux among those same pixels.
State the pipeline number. -24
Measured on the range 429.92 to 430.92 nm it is -22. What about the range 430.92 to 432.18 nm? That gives -25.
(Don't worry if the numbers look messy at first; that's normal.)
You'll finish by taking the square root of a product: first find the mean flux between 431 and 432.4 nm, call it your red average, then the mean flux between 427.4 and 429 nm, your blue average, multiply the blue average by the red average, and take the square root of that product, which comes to 23.6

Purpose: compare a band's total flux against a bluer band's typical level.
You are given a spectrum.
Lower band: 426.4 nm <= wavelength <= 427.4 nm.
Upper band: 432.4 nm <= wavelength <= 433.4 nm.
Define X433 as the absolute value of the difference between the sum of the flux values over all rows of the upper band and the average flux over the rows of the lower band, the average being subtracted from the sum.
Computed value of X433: 71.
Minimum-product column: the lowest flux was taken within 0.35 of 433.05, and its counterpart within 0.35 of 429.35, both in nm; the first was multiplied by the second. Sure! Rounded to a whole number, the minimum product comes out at 446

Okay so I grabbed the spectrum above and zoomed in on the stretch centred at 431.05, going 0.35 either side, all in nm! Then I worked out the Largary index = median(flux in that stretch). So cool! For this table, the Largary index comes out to 23.3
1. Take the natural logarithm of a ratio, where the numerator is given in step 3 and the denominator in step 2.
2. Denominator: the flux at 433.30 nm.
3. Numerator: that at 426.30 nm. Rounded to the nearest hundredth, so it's 0.27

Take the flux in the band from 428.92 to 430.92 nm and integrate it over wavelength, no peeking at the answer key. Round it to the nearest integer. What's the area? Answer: 43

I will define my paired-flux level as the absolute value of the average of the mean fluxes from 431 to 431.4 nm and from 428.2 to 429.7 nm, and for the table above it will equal 22.7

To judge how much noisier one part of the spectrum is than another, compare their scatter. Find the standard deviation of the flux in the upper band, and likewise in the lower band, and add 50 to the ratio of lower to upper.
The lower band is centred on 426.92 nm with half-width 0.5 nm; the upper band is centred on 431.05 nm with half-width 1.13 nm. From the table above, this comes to 50.9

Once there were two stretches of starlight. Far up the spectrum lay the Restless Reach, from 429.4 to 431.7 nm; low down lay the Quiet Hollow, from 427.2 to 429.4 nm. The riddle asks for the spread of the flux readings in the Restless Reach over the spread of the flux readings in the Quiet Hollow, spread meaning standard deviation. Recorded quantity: 1.6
